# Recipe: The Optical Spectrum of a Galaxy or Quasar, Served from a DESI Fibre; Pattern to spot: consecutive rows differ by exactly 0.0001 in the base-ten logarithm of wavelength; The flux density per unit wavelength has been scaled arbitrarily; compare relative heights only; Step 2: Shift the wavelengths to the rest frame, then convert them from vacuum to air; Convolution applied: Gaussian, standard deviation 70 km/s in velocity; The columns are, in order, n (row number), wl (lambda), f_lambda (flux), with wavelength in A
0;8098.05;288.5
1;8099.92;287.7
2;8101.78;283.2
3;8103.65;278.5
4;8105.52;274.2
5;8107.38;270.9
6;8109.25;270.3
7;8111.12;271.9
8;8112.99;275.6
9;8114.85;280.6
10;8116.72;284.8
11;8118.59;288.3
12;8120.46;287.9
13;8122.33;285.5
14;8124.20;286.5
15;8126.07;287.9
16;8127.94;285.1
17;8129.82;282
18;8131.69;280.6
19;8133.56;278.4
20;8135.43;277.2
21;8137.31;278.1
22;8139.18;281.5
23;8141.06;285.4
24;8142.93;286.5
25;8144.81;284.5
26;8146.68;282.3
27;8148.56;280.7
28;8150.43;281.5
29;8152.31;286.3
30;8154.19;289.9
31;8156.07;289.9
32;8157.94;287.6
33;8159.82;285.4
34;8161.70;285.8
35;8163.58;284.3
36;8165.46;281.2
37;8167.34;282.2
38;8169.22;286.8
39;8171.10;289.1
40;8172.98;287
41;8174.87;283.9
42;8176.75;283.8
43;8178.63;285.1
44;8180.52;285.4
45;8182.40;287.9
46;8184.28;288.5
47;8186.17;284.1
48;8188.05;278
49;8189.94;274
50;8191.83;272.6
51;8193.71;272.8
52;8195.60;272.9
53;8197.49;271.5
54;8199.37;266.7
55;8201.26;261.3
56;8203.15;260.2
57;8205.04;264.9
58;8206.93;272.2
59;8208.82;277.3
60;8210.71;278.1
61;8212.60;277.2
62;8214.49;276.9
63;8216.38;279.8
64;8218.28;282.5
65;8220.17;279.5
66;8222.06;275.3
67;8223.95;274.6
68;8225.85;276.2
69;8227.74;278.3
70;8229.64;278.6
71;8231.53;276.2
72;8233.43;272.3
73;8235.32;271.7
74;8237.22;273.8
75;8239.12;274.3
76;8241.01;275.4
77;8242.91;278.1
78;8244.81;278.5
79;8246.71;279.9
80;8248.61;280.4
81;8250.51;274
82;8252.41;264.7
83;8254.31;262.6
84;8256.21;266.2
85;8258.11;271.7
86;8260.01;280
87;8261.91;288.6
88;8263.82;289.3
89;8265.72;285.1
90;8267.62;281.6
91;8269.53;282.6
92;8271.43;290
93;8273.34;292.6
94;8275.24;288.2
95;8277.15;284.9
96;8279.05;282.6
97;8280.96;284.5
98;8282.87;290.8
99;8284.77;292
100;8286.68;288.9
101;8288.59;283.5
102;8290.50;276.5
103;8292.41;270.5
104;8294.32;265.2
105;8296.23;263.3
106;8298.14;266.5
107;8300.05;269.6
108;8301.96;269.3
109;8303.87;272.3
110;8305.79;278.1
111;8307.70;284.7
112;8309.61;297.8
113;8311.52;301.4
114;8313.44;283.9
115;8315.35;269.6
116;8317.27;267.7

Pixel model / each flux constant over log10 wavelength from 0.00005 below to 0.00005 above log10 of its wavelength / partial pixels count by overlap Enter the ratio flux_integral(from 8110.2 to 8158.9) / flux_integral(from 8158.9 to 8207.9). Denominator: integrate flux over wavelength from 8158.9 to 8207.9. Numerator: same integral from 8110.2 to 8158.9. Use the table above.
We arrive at 1.01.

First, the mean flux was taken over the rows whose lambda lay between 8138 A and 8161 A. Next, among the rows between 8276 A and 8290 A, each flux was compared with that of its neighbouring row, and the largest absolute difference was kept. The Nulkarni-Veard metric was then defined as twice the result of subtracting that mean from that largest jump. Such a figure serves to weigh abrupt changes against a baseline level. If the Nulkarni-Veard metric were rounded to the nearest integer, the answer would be -558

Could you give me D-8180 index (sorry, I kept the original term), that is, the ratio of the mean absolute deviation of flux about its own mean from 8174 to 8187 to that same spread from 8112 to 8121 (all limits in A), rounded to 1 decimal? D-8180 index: 0.4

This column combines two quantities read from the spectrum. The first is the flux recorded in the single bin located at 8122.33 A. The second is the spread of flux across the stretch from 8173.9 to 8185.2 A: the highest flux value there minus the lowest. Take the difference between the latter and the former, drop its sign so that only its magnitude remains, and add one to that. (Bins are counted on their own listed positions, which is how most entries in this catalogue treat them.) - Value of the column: 282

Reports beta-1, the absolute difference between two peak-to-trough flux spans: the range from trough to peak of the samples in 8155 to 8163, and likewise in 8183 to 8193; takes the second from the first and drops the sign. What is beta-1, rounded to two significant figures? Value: 11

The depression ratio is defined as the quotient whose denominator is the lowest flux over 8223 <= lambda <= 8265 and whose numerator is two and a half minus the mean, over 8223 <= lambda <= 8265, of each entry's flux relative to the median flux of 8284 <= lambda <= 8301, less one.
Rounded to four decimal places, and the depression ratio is 0.0094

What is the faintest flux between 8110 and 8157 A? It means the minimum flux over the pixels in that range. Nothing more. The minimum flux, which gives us 271.9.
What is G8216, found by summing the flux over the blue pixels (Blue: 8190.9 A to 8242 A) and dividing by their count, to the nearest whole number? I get 274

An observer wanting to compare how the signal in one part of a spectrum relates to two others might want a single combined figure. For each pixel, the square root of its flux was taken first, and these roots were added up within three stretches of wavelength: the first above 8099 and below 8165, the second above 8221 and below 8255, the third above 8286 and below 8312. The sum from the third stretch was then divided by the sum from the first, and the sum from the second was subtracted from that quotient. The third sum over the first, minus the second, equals -298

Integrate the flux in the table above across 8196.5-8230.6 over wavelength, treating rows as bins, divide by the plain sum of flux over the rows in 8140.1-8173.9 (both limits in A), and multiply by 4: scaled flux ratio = 7.3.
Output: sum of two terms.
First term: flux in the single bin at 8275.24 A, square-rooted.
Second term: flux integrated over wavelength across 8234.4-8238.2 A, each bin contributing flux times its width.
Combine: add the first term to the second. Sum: 1052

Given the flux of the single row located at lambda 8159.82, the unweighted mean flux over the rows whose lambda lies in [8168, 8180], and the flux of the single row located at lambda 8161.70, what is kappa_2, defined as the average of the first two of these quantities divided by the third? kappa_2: 1.00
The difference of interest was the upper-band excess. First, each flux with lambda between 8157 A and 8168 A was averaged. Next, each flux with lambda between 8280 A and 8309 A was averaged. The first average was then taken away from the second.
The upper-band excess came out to -7.4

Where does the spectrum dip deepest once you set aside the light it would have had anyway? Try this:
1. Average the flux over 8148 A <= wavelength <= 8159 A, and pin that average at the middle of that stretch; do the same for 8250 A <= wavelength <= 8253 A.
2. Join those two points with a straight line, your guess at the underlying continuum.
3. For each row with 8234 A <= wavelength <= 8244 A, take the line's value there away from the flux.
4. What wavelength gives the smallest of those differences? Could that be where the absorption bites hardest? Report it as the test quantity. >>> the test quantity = 8235.32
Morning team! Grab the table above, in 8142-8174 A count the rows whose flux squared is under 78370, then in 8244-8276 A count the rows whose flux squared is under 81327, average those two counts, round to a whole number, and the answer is 6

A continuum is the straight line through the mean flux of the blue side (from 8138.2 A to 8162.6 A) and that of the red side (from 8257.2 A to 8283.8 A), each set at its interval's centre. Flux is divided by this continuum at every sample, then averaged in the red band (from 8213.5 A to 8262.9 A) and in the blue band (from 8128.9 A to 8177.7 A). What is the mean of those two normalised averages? 0.981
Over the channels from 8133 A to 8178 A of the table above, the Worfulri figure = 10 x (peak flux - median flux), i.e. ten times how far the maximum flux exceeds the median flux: 55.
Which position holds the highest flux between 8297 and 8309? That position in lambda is 8307.70 A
